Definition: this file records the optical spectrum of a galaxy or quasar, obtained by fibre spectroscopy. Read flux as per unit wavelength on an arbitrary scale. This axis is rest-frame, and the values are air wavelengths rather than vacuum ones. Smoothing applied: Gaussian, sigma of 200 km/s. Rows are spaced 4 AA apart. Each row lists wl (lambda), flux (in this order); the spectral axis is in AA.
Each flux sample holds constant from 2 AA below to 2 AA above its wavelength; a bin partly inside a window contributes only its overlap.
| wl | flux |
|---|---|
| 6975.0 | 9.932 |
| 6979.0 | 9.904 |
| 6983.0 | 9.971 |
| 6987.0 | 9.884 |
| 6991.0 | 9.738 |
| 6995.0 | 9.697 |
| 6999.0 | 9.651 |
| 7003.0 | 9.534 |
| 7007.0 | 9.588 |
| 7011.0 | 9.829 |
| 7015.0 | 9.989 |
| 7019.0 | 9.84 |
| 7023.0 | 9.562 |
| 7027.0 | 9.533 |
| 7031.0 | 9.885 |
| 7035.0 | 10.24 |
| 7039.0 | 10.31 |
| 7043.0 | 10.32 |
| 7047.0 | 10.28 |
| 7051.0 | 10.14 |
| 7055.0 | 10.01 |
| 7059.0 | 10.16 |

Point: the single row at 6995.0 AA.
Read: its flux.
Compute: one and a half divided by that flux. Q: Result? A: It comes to 0.155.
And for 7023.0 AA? 0.157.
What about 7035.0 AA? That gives 0.146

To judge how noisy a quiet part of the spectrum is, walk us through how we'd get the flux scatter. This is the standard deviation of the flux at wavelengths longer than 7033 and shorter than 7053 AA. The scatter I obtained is 0.07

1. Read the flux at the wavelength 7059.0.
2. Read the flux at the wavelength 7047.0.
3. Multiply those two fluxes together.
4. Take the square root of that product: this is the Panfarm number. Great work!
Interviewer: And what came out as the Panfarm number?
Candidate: 10.2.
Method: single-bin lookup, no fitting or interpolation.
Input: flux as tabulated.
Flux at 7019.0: 9.84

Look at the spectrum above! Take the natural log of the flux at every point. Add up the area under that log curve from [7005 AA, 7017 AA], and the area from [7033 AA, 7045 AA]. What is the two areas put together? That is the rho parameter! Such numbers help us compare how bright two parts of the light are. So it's 55.4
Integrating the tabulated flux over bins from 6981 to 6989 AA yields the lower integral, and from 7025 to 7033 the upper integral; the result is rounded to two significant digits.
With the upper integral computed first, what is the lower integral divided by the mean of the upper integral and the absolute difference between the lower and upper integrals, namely 2.0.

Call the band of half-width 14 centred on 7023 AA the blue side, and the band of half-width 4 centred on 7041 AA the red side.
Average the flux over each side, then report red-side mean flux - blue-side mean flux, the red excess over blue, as 0.48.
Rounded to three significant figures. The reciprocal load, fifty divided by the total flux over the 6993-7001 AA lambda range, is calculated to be 2.58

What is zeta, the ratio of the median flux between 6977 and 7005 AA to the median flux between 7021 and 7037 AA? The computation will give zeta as 1.00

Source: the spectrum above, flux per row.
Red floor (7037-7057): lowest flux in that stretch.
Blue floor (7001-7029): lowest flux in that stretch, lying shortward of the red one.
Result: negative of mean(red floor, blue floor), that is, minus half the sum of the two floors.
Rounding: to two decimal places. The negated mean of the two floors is -9.77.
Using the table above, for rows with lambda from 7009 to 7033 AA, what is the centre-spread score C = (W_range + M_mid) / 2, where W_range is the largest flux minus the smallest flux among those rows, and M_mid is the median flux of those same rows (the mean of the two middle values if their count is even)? 5.15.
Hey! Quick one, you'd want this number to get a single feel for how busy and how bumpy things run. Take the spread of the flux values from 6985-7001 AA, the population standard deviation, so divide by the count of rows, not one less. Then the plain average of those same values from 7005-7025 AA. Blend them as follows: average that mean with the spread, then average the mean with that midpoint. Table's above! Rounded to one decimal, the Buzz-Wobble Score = 7.3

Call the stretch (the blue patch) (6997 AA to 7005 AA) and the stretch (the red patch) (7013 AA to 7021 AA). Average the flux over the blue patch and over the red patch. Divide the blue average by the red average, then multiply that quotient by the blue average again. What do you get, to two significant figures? 9.3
